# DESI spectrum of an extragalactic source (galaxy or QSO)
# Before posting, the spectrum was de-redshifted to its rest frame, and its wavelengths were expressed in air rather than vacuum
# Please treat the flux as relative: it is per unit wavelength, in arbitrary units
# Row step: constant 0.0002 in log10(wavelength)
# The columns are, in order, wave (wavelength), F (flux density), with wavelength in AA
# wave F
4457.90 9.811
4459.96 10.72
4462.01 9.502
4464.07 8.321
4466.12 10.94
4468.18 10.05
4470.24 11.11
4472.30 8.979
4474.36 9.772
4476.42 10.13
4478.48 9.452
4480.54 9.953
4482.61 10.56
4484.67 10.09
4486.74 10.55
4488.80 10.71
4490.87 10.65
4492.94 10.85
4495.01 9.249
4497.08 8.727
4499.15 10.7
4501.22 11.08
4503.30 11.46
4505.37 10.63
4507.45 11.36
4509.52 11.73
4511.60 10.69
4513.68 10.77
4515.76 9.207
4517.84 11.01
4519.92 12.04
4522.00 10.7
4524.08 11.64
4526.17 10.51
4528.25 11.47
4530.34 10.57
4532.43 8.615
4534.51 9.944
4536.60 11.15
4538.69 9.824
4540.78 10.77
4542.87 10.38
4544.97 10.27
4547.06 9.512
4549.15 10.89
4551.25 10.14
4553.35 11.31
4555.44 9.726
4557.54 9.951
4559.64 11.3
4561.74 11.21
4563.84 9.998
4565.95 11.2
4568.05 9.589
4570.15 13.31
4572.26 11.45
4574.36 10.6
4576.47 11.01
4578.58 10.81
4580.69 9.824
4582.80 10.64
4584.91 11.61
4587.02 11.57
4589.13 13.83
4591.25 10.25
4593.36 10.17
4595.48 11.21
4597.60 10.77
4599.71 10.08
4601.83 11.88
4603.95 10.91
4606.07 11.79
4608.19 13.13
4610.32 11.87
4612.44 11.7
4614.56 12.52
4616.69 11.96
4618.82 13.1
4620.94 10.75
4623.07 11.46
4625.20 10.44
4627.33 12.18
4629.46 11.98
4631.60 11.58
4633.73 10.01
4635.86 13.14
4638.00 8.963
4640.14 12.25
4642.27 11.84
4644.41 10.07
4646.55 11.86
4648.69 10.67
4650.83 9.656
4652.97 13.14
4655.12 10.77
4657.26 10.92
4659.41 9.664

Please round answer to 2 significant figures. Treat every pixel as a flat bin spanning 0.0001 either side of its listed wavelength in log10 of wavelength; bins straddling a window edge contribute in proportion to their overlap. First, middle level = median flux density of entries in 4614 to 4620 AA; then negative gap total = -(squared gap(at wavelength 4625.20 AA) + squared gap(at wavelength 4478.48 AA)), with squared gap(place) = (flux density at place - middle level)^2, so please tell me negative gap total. -14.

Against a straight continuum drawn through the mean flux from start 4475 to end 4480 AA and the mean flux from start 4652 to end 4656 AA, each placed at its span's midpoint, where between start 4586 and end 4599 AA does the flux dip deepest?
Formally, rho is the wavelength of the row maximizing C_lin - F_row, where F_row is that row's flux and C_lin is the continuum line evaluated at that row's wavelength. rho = 4593.36 AA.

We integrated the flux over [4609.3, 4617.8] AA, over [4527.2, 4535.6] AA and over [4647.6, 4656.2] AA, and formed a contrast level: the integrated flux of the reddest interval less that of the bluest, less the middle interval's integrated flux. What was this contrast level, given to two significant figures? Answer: -92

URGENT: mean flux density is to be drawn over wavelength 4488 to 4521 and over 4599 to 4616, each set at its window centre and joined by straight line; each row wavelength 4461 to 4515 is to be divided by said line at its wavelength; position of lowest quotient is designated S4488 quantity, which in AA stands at 4464.07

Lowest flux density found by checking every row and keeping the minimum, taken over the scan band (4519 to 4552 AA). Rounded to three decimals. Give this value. 8.615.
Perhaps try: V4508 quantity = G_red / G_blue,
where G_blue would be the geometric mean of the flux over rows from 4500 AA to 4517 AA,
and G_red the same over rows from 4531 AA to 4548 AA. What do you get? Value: 0.93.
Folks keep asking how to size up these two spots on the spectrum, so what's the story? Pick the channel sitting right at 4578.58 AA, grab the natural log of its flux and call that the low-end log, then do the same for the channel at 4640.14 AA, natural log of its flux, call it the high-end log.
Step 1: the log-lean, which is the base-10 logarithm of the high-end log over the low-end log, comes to 0.0222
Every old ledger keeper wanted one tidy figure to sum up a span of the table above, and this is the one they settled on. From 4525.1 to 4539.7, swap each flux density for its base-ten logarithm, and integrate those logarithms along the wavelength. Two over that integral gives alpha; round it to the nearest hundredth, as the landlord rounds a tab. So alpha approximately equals 0.14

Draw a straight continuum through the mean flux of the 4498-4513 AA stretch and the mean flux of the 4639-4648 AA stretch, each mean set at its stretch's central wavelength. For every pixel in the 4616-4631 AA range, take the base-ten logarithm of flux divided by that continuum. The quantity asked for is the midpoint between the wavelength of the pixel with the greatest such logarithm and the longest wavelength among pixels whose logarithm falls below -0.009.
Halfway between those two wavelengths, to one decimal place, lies 4622.0 AA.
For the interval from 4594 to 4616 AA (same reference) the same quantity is 4606.1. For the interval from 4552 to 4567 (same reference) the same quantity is 4558.6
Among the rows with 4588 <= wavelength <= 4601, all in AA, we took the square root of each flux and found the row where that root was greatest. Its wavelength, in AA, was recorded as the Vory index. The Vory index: 4589.13 AA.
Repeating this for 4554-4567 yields 4559.64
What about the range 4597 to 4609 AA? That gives 4608.19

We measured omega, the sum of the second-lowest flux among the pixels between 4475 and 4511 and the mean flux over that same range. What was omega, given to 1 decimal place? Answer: 19.7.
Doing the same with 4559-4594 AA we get 20.9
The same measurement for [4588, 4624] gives 21.8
